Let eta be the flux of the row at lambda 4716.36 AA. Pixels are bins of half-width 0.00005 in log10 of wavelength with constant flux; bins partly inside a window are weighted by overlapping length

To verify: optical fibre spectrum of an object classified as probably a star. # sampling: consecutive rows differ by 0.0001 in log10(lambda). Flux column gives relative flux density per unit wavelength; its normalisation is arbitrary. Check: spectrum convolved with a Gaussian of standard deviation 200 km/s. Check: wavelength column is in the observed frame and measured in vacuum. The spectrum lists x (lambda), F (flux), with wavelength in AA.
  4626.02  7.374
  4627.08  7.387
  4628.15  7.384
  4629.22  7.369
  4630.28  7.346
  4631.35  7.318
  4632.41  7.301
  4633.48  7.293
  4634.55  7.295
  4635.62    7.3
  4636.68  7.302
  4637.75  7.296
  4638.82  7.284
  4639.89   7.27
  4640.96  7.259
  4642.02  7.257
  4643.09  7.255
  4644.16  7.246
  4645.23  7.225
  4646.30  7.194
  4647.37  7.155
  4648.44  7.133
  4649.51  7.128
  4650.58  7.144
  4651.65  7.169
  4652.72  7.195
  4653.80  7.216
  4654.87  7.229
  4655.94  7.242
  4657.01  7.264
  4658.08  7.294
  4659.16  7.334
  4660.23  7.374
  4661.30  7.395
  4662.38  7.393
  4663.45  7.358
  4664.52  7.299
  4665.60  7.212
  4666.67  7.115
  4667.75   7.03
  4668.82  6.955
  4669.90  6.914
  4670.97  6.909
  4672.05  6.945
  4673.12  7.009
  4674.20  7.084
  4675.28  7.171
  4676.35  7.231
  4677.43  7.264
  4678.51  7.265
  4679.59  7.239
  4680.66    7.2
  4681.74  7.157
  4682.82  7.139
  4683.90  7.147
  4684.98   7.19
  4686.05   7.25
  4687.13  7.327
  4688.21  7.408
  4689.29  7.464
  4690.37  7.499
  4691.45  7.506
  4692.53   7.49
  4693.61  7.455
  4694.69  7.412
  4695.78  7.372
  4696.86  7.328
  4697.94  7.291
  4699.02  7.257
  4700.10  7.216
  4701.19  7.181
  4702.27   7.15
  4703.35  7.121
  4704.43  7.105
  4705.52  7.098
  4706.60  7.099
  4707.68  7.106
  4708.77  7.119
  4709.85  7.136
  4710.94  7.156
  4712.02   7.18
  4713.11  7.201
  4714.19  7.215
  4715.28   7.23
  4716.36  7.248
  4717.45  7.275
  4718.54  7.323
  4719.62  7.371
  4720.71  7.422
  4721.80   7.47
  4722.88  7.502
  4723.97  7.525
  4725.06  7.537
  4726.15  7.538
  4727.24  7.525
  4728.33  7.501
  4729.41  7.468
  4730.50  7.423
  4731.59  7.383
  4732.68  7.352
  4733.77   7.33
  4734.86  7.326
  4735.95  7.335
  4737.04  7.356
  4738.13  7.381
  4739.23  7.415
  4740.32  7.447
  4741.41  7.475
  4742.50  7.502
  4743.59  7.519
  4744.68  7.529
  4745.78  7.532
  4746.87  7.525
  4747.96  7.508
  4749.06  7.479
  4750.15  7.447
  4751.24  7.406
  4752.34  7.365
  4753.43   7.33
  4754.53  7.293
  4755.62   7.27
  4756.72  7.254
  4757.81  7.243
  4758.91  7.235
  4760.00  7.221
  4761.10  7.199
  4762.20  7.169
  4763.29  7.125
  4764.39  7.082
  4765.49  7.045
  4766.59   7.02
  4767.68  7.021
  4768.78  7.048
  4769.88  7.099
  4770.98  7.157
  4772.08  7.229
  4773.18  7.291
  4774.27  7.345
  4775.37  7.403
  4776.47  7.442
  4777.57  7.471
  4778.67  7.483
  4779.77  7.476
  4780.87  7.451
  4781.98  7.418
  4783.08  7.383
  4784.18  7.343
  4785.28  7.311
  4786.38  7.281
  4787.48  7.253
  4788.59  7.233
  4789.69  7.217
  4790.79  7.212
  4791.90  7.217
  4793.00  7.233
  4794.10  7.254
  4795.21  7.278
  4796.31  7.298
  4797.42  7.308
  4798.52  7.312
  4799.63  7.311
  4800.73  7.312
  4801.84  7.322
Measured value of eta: 7.248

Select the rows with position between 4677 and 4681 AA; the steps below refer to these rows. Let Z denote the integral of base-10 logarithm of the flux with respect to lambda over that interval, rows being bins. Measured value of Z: 3.4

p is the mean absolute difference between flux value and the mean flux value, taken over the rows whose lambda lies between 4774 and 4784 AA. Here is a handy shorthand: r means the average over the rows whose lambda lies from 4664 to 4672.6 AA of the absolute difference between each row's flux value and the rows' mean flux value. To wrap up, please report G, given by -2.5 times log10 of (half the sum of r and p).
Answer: 2.7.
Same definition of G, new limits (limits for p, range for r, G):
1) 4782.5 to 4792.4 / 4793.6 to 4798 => 3.6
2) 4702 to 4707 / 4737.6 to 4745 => 3.8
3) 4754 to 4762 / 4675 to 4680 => 4.0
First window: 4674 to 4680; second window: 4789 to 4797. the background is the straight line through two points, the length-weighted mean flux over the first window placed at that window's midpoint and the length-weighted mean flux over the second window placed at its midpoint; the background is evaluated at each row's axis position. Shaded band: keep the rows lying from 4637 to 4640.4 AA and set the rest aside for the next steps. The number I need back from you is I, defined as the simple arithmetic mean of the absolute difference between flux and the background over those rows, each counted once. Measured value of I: 0.09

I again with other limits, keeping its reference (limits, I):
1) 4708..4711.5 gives 0.08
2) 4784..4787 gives 0.07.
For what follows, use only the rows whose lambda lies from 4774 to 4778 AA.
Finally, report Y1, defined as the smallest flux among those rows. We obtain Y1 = 7.345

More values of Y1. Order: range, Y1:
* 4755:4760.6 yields 7.221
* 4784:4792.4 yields 7.212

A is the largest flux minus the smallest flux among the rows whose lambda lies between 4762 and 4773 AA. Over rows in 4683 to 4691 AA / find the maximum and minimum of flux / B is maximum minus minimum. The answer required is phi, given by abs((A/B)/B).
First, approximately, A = 0.21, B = 0.35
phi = 2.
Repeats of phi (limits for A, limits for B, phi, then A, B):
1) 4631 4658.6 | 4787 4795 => 108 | 0.19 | 0.04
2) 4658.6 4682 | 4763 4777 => 3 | 0.49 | 0.42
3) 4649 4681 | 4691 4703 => 4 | 0.49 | 0.36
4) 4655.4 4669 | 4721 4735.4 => 10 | 0.44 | 0.21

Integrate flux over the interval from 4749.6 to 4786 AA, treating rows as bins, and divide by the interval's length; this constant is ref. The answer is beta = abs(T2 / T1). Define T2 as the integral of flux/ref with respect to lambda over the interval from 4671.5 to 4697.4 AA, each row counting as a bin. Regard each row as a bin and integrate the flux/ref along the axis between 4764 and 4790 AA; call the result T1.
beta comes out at 1.00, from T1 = 26.0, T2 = 25.9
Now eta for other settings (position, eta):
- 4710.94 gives 7.156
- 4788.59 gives 7.233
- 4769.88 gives 7.099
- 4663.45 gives 7.358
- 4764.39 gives 7.082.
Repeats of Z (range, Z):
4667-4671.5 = 3.8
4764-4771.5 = 6.4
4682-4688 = 5.2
